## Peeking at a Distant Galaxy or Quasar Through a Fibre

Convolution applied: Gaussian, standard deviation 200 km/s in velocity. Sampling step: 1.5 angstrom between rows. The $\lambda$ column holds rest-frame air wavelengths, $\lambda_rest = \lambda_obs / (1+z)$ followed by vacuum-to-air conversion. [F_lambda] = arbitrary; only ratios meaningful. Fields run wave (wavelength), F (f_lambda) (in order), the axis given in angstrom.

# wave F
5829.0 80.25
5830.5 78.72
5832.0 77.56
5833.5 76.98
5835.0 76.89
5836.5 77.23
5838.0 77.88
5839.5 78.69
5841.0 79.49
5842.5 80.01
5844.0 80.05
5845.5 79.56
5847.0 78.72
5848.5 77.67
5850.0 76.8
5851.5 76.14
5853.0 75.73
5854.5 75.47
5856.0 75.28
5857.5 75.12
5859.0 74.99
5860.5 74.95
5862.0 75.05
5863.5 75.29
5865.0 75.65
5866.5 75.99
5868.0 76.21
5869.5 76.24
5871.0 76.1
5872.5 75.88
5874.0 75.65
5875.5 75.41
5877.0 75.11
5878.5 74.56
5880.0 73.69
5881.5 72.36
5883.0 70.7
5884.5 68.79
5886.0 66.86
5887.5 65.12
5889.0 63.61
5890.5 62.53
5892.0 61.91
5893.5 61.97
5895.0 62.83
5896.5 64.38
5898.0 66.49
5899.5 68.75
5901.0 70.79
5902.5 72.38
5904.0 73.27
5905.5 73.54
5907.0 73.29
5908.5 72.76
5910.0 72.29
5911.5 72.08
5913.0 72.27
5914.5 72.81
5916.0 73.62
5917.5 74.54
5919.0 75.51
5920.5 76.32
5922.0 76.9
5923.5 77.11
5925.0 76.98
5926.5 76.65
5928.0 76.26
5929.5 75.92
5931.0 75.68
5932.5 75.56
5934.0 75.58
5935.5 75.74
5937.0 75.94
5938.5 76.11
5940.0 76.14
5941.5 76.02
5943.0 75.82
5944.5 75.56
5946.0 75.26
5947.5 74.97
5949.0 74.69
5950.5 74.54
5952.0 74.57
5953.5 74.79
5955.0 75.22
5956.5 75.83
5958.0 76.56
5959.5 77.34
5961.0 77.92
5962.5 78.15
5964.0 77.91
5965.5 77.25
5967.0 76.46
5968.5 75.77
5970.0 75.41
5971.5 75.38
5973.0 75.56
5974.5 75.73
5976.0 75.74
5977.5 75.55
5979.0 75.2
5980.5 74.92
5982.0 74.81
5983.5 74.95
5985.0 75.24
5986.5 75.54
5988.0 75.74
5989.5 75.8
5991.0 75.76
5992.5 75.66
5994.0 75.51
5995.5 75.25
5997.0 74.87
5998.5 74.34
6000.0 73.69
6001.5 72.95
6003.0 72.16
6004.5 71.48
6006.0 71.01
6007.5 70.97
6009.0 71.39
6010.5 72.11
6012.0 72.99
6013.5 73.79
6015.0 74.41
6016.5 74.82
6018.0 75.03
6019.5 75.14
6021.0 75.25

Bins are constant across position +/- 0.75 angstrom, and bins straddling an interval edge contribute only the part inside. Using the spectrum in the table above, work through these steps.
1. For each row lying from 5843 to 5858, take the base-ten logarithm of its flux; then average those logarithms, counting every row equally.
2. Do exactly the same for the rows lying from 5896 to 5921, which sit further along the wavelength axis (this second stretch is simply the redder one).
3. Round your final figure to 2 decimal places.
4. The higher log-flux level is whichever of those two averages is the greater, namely 1.89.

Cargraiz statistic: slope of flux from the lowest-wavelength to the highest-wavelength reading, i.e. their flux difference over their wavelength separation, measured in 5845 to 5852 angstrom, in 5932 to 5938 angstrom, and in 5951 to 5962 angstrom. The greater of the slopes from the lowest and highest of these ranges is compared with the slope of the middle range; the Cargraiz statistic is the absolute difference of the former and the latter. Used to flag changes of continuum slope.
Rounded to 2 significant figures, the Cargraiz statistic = 0.29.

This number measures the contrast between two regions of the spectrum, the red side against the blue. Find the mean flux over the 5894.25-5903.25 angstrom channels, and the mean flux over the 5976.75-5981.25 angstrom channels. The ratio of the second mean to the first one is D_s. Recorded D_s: 1.11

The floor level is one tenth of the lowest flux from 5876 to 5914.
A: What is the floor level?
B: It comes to 6.19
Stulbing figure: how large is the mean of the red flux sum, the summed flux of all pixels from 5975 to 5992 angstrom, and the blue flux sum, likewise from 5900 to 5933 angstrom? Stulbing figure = 1233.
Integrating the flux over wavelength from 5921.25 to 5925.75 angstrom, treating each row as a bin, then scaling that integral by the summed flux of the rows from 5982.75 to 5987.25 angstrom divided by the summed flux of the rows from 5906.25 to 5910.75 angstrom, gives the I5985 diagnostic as 358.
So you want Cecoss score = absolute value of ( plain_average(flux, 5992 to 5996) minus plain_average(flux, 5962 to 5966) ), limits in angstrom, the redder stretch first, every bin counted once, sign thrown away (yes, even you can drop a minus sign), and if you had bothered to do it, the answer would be 2.3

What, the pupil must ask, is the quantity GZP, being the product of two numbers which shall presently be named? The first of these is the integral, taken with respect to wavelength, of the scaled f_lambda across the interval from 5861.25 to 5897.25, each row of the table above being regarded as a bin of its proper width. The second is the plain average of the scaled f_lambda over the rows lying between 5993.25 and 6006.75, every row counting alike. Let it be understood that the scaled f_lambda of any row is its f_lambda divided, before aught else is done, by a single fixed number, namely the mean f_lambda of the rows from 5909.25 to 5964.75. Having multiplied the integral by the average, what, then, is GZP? 33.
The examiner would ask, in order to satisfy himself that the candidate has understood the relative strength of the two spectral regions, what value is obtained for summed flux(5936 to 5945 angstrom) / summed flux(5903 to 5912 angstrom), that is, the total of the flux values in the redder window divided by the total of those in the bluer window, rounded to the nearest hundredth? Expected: 1.04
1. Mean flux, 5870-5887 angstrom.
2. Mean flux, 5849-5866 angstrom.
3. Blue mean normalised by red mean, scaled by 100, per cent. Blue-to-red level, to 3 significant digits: 103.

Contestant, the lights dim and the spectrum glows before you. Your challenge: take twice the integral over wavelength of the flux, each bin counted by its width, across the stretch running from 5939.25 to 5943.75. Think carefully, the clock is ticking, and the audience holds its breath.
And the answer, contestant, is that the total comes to 684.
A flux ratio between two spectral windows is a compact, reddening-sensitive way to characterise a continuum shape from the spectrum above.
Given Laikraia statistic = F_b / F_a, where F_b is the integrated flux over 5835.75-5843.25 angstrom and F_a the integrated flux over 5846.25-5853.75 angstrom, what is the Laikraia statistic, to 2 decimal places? 1.02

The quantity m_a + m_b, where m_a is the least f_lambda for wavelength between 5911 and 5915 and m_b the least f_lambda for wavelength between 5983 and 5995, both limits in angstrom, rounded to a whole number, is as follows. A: 147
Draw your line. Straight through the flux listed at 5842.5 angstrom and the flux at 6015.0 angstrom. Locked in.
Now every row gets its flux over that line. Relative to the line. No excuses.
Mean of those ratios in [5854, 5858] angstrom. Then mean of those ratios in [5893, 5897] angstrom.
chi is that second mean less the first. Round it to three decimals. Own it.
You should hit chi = -0.141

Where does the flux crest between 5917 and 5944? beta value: 5923.5 angstrom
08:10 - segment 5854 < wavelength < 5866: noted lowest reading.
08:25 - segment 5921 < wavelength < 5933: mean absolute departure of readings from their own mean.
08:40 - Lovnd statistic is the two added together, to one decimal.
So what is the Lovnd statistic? 75.5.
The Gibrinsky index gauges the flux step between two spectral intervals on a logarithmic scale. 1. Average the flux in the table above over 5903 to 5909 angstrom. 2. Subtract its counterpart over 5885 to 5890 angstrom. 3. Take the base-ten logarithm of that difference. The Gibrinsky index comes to 0.90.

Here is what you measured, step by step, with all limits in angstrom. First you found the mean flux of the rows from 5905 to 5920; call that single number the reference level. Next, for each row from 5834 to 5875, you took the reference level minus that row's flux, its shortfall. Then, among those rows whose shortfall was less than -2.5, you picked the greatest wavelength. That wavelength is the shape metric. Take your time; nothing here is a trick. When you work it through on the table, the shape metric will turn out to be 5872.5 angstrom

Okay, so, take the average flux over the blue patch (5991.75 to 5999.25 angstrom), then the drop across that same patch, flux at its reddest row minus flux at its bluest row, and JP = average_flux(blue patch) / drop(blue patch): -57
